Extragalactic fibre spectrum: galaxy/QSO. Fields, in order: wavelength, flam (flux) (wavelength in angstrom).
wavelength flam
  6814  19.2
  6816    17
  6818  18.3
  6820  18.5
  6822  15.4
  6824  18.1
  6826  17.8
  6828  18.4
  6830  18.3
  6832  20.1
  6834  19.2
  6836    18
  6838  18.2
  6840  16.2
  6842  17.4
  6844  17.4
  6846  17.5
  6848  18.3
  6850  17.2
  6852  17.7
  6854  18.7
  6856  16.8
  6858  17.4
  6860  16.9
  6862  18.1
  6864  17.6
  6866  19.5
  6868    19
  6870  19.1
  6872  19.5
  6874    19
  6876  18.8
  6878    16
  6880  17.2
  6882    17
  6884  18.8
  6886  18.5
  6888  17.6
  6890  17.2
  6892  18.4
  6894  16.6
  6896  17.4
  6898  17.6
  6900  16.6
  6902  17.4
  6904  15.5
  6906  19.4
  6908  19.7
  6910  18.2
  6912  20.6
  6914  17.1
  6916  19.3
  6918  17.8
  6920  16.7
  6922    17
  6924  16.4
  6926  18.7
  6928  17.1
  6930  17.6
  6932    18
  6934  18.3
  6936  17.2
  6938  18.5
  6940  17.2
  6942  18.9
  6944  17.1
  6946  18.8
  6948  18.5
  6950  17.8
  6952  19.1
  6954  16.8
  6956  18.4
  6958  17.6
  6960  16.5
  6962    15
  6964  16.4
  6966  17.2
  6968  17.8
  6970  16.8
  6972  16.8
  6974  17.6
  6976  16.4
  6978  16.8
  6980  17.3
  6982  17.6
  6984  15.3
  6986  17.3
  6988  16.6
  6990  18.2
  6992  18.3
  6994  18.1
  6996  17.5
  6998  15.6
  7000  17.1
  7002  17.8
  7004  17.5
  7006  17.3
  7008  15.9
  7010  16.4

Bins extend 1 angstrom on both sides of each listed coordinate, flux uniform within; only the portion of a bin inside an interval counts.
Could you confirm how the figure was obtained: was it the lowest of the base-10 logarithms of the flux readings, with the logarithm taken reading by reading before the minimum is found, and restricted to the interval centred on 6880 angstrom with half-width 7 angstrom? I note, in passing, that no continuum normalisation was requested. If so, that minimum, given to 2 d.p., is 1.20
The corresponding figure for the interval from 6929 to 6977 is 1.18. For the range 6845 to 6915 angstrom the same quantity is 1.19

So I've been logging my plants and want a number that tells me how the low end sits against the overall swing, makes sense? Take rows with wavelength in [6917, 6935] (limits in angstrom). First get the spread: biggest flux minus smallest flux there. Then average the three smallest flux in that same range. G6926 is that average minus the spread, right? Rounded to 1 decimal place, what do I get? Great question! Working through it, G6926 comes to 14.4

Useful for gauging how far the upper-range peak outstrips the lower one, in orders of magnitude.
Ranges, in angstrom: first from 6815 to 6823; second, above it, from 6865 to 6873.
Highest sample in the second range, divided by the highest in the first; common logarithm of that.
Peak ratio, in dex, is 0.023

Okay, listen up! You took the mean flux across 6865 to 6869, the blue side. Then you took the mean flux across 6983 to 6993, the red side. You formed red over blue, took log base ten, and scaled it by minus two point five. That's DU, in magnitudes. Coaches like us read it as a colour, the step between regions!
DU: 0.13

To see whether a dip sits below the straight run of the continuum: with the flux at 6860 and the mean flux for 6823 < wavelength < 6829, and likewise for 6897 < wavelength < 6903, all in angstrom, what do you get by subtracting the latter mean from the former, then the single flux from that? -16.0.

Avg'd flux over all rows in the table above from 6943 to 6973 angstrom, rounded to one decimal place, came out 17.4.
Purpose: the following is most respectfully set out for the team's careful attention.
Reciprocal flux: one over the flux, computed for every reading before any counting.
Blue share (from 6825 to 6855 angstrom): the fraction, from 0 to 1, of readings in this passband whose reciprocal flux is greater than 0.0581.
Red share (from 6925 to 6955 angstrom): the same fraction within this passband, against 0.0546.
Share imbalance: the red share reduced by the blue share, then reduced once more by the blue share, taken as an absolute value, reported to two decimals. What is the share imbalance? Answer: 0.33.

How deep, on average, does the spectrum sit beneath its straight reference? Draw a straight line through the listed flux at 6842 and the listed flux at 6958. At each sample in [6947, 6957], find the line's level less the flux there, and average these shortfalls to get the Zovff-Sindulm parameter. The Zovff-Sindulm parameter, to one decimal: -0.5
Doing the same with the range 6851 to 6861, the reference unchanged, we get -0.1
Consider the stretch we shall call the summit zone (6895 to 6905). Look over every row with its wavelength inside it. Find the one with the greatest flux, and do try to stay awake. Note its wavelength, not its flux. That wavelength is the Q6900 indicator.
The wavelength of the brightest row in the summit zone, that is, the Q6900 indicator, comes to 6898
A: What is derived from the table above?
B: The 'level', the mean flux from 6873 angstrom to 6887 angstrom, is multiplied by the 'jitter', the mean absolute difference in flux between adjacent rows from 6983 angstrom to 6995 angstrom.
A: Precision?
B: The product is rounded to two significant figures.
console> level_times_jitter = 16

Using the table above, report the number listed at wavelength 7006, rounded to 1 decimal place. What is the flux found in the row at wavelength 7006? 17.3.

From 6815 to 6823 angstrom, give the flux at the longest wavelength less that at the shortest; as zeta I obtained -1.6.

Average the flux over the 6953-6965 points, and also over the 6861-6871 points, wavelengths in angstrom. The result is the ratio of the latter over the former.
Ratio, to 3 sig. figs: 1.11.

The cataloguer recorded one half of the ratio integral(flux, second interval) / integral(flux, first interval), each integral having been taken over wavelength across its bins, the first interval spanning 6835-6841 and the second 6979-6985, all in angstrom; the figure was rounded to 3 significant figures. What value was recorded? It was 0.479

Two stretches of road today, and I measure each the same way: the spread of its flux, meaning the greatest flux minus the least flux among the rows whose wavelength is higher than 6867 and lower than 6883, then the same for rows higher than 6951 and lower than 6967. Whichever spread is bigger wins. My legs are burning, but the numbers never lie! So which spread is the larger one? 4.1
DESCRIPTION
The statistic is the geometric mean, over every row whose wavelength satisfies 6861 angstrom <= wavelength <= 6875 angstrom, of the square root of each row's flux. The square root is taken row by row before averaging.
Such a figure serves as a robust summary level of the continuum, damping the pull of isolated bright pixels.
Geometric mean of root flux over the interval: 4.34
